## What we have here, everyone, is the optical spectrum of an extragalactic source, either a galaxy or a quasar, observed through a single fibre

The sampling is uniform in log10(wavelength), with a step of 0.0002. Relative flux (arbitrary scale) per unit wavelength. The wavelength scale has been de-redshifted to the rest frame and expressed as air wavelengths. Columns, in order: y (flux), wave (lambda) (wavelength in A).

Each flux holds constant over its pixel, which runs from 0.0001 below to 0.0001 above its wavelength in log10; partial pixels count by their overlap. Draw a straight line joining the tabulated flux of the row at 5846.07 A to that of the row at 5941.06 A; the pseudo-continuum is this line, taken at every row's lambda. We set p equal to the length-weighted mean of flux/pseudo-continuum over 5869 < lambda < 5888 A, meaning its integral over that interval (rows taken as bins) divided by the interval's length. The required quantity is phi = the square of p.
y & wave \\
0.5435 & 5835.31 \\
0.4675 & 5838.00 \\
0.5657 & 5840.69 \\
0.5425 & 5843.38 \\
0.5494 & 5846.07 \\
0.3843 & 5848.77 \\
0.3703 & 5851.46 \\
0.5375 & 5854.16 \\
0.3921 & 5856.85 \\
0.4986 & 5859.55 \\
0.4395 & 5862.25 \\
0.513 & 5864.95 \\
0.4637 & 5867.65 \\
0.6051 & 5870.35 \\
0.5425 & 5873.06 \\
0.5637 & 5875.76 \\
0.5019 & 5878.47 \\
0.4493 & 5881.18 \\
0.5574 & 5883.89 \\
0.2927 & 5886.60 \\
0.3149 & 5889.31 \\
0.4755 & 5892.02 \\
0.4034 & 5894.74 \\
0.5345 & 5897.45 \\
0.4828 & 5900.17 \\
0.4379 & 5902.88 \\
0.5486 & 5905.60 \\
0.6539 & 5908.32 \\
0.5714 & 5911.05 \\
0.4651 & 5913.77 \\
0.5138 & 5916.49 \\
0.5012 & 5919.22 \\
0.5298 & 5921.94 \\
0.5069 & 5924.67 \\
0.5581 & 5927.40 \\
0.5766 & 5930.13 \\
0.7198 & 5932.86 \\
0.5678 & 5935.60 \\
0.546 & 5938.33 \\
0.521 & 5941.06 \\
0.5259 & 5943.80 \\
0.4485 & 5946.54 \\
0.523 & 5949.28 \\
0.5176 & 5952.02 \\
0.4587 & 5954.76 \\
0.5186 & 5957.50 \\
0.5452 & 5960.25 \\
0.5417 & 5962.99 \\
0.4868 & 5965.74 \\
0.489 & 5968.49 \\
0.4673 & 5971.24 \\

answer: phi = 0.86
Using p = 0.93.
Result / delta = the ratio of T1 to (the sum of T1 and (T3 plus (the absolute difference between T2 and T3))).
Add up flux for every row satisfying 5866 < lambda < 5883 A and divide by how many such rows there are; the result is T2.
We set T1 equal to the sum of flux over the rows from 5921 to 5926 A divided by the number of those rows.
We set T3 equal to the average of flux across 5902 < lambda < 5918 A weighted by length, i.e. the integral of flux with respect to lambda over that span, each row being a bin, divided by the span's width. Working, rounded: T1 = 0.52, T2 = 0.521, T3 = 0.534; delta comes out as 0.486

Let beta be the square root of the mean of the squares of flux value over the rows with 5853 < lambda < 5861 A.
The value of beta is 0.48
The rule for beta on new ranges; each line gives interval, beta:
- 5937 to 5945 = 0.53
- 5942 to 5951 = 0.50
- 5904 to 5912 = 0.59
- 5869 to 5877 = 0.57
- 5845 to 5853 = 0.44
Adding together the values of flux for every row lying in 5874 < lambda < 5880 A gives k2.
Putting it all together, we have 1.1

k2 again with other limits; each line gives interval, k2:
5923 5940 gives 3.5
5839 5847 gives 1.7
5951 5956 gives 1.0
